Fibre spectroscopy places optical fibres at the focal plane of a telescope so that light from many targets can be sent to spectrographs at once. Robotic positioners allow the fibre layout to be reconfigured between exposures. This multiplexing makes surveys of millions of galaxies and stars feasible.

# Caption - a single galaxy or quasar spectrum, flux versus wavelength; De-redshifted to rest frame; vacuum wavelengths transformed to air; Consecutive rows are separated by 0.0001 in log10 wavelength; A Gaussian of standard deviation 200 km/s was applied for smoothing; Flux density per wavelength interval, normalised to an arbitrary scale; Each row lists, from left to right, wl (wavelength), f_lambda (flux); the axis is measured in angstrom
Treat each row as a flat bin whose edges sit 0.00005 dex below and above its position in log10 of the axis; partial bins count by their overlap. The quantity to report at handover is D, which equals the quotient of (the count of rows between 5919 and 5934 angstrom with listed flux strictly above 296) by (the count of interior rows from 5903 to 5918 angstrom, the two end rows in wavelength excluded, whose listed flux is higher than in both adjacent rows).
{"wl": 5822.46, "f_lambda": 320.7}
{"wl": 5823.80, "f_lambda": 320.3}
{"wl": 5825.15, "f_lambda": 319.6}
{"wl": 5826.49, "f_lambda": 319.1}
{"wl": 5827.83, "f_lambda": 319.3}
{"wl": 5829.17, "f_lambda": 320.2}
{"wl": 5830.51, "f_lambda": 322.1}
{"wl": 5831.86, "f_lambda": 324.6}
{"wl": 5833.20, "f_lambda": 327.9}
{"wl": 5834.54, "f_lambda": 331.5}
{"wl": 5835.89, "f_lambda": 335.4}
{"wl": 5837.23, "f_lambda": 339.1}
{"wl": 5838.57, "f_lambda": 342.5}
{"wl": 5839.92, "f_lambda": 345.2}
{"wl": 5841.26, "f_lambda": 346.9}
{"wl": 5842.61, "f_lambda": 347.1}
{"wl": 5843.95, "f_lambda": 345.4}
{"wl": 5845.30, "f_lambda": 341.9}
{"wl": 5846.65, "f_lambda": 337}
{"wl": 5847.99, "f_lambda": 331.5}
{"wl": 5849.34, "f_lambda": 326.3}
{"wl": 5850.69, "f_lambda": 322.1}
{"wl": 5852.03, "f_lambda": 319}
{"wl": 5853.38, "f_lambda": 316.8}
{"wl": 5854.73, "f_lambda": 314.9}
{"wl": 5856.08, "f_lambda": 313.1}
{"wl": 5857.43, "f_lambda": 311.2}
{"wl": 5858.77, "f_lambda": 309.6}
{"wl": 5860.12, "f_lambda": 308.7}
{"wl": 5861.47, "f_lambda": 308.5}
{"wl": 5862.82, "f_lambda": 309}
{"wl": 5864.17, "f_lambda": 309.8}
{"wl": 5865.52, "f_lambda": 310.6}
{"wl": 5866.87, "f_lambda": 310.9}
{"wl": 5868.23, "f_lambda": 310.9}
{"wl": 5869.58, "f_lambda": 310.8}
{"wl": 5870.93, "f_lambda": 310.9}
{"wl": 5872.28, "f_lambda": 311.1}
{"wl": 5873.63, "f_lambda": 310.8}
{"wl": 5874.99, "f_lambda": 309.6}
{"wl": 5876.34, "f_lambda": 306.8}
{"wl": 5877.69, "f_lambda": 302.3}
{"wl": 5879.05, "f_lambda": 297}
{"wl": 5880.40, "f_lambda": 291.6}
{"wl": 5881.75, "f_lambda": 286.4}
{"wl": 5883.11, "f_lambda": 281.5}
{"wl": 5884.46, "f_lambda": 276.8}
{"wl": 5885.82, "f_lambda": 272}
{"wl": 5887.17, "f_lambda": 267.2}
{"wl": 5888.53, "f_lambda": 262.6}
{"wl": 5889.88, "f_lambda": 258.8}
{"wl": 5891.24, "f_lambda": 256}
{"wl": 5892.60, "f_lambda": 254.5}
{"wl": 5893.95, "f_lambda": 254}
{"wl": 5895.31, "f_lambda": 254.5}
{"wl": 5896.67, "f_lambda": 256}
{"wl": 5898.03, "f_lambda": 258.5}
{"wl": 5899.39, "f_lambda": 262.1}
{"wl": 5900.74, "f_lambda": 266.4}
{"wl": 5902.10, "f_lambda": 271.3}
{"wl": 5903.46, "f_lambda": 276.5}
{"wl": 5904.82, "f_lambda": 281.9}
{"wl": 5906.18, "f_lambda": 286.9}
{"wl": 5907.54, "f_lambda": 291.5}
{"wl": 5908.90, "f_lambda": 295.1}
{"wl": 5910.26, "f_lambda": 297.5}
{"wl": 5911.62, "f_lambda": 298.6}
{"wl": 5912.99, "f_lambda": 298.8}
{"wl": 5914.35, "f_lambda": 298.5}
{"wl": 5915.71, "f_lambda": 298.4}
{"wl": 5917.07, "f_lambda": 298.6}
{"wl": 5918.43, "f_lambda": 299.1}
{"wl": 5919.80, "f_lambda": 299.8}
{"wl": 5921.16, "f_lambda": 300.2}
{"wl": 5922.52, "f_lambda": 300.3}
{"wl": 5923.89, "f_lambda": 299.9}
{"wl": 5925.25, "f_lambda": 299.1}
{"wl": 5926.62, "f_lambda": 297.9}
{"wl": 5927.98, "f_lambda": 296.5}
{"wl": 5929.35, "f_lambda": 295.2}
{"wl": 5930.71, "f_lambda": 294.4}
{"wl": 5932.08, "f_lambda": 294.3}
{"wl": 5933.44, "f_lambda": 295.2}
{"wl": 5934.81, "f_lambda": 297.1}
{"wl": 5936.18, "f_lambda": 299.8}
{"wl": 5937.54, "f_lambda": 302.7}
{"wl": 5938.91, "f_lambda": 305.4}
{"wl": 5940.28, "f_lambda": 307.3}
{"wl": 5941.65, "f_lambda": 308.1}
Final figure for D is 7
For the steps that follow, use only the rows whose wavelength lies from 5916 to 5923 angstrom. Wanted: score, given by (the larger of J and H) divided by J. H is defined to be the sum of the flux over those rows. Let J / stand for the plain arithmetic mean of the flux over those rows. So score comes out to 5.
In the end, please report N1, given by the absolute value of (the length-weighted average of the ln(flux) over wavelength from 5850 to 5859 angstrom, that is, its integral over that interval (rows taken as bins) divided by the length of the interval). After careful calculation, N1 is 5.76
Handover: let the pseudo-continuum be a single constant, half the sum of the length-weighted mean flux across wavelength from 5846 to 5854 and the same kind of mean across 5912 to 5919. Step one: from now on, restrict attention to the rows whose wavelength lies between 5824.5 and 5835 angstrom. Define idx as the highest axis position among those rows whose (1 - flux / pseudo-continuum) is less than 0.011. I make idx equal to 5834.54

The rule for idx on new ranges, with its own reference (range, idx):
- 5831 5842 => 5841.26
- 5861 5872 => 5870.93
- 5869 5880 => 5874.99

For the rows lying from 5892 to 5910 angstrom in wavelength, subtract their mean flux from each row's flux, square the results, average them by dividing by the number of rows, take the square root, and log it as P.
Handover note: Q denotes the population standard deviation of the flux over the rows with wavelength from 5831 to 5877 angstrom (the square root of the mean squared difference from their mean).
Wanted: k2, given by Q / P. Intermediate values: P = 14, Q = 13.8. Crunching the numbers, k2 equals 1.0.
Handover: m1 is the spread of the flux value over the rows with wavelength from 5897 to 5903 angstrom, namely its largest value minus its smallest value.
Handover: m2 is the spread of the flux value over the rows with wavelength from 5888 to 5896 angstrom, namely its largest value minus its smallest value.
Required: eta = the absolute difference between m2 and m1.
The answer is 4.2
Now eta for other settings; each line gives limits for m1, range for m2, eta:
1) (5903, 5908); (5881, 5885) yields 5.4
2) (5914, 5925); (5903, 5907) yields 8.5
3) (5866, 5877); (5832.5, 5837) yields 3.2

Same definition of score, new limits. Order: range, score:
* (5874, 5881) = 5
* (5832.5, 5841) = 6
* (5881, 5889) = 6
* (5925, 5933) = 6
